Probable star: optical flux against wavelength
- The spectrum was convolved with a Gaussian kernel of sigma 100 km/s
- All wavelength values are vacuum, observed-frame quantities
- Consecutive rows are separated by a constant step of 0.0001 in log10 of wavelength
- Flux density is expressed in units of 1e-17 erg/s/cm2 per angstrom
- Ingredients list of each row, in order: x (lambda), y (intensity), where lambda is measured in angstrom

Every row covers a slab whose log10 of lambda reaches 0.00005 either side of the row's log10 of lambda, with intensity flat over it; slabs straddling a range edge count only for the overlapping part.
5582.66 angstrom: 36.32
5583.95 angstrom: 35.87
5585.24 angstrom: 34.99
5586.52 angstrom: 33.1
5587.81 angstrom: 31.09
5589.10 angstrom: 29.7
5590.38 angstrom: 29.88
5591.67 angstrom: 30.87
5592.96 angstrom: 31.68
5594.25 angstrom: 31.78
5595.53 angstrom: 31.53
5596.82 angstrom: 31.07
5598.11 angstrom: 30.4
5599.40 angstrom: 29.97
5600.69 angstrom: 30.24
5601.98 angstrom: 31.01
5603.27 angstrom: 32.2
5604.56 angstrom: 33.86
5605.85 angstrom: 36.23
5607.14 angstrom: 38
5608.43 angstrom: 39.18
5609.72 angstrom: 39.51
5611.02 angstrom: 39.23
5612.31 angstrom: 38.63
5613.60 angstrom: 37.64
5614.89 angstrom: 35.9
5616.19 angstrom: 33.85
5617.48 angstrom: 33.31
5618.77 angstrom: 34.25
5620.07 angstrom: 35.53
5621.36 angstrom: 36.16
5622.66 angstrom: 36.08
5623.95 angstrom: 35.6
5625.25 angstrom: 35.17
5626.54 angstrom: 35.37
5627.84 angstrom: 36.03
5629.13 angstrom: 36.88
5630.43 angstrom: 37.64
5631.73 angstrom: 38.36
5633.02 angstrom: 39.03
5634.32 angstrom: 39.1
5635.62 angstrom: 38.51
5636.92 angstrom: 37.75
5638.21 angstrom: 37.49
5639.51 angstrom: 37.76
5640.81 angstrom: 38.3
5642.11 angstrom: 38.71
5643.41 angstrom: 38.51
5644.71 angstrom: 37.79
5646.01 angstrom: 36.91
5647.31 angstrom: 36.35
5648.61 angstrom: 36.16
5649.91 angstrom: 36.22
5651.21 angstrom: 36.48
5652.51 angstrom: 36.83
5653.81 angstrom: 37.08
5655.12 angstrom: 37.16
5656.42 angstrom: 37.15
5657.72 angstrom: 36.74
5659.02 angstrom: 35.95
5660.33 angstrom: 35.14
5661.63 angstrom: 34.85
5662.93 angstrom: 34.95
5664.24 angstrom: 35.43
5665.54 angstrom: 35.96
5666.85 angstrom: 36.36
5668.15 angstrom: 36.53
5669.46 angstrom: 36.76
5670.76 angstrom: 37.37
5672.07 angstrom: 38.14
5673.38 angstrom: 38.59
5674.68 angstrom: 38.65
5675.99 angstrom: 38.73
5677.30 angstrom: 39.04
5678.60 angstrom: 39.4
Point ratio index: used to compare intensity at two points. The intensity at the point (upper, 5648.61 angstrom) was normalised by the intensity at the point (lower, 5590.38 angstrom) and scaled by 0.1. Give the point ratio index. 0.121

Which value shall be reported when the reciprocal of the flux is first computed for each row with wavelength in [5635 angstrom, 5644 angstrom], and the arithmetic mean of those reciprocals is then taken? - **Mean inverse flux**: 0.0262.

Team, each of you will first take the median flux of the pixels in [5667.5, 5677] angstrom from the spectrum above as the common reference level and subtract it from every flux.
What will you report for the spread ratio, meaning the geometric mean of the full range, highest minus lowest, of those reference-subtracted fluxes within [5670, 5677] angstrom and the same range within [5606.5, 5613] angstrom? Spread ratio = 1.4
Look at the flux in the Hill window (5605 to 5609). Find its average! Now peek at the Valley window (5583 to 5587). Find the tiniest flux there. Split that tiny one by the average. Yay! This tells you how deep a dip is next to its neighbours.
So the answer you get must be 0.88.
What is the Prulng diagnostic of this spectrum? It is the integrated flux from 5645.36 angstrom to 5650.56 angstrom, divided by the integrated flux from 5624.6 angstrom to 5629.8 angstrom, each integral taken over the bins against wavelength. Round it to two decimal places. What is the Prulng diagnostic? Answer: 1.02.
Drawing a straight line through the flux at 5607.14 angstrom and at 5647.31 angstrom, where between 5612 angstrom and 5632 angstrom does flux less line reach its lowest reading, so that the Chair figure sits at 5617.48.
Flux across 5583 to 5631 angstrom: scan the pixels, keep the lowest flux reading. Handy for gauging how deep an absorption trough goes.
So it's 29.7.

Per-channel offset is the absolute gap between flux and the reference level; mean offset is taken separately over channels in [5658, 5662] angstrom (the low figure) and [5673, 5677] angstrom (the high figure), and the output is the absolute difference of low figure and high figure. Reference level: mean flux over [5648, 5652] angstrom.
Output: 1.4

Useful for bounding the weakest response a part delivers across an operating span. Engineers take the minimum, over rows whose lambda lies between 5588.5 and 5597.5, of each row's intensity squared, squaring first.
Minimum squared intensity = 882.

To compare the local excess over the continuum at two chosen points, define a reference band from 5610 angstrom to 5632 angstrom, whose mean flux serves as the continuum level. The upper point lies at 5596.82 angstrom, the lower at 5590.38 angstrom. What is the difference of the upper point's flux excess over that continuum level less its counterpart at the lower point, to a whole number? 1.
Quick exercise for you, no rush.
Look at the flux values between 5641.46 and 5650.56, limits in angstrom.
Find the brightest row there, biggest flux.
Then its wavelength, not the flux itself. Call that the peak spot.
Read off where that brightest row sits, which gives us 5642.11 angstrom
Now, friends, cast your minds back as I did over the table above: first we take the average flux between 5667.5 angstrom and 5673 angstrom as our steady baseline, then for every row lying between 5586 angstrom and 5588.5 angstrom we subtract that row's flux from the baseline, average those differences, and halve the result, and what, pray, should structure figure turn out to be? 2.6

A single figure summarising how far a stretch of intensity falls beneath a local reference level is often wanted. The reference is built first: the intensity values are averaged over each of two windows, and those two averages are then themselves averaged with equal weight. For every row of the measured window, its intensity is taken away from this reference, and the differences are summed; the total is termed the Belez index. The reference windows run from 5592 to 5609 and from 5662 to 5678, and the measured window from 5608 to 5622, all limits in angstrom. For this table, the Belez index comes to -18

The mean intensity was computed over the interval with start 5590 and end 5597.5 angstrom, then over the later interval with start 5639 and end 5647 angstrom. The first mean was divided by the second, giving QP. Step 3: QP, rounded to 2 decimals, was 0.82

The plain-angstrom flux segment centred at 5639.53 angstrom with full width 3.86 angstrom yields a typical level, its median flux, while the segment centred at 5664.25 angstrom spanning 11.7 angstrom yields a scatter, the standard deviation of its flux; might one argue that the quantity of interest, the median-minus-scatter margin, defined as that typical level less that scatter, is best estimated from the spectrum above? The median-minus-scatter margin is 37.1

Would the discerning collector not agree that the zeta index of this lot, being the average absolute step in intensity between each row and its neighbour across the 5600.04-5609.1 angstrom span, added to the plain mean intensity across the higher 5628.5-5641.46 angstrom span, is 39.6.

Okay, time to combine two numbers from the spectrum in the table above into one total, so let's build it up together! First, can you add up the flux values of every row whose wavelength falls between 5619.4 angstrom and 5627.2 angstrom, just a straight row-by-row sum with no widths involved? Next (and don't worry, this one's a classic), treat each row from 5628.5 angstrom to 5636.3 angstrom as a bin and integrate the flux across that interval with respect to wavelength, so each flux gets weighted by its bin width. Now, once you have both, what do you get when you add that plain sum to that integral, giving 512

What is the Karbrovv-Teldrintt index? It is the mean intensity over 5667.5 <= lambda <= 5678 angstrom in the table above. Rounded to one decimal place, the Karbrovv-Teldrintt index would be 38.0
